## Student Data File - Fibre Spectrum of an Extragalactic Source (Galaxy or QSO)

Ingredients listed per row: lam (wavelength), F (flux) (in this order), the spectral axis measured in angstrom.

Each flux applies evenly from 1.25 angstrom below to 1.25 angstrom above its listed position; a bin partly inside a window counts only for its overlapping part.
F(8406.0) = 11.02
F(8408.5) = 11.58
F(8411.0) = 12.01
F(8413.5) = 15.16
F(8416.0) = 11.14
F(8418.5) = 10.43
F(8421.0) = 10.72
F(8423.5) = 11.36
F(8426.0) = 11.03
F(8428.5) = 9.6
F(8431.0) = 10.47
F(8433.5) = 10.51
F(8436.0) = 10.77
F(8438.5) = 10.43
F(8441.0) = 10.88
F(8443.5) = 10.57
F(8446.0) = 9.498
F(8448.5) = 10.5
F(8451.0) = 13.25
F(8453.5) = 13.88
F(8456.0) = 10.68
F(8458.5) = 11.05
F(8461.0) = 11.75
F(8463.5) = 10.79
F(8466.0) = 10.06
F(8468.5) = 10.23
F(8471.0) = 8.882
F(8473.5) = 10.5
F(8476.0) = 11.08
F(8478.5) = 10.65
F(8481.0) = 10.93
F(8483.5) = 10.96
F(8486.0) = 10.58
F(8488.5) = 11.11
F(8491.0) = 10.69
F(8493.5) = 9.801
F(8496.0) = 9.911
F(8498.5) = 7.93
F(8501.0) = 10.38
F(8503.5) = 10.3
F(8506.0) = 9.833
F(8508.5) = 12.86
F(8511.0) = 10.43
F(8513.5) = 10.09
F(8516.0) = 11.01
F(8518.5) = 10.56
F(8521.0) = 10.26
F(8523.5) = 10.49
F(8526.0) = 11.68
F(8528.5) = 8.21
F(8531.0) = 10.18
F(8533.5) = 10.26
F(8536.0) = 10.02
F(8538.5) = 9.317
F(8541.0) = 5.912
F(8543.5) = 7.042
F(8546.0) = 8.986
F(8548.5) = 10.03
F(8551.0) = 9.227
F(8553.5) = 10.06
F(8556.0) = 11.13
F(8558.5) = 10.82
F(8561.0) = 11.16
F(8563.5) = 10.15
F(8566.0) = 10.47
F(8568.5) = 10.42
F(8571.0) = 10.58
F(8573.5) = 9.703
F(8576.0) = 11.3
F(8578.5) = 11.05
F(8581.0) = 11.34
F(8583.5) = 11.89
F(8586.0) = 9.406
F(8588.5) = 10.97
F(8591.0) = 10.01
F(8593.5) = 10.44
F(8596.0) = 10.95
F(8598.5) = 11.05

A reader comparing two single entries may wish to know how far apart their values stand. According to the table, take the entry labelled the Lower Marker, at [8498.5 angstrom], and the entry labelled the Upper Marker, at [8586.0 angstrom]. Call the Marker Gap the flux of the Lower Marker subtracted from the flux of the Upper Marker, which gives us 1.5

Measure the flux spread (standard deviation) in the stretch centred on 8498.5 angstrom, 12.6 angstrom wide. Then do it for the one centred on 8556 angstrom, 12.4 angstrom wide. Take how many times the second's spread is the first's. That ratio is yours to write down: 0.8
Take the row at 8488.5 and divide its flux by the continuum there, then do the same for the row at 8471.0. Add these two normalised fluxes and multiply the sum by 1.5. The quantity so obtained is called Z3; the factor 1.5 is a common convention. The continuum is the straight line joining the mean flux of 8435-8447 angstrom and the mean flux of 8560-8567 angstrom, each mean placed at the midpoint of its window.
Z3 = 2.86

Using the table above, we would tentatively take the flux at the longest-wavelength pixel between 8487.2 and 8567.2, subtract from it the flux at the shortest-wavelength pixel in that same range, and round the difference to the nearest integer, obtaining -1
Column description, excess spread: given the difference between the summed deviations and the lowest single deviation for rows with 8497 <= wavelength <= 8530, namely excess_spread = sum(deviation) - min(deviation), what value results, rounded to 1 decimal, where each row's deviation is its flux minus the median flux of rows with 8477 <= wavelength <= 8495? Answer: -2.2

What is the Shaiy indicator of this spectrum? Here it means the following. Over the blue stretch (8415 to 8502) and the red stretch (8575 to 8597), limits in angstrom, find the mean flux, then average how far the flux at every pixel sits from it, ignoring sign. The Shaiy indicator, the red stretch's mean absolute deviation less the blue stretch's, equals 0.0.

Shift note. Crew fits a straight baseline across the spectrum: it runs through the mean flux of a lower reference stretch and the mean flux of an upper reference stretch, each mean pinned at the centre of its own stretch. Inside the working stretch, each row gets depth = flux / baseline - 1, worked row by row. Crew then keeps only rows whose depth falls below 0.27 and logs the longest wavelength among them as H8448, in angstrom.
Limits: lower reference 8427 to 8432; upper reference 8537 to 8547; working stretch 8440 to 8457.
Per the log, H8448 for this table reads 8456.0 angstrom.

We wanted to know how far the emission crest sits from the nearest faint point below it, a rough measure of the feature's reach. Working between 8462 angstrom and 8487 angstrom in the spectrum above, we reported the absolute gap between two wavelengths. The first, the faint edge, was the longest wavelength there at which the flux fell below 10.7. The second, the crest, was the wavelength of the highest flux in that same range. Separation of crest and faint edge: 10.0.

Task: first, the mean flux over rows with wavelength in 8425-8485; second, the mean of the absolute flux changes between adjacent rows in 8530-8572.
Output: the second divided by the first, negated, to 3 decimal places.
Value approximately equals -0.078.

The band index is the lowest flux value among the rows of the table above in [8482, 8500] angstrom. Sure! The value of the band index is 7.93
